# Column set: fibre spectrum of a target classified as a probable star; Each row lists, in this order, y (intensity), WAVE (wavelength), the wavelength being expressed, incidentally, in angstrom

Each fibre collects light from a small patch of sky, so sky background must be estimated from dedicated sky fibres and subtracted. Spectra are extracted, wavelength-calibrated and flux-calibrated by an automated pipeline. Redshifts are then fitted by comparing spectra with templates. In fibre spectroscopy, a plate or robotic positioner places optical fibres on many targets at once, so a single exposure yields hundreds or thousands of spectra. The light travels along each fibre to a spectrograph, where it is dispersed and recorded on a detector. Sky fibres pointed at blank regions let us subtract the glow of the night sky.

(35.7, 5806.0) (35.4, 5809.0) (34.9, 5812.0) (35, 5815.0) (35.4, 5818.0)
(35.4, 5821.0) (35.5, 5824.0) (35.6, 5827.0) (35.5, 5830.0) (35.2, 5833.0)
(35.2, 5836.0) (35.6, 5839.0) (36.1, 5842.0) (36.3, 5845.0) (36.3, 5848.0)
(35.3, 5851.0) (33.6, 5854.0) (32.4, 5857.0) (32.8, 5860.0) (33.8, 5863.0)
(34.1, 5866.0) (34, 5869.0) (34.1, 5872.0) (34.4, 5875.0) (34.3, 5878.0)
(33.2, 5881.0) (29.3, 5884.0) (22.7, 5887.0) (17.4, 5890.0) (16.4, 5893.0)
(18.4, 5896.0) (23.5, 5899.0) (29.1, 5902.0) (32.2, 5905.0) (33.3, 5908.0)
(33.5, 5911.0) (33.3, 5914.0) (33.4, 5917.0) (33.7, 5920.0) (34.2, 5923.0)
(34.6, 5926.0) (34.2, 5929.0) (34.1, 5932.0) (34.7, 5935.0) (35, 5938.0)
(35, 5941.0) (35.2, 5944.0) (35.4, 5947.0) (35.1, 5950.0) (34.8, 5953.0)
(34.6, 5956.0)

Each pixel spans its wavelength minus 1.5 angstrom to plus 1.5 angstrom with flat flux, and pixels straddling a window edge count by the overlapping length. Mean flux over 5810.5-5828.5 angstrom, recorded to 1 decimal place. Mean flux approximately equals 35.3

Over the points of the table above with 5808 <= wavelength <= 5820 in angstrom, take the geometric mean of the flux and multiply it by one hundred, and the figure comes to 3517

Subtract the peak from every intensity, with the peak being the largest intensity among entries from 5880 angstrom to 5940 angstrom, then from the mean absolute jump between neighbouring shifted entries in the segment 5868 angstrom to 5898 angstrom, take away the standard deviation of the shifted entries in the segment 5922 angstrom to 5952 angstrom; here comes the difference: 1.8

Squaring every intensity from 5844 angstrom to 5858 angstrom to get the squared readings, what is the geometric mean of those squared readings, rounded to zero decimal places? 1207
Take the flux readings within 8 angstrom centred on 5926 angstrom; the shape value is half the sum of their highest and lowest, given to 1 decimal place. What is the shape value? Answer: 34.4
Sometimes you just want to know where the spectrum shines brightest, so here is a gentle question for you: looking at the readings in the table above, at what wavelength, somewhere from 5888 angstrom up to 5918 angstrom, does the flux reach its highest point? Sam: 5911.0 angstrom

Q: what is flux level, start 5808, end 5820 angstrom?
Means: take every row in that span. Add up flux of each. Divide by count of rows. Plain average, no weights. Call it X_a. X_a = 35.2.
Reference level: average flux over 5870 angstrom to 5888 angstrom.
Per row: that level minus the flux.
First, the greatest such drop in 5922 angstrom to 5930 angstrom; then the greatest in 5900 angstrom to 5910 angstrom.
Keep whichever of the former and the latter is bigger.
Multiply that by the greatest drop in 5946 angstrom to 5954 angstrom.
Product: -8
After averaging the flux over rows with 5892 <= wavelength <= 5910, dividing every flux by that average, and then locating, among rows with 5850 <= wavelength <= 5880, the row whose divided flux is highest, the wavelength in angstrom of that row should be 5851.0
